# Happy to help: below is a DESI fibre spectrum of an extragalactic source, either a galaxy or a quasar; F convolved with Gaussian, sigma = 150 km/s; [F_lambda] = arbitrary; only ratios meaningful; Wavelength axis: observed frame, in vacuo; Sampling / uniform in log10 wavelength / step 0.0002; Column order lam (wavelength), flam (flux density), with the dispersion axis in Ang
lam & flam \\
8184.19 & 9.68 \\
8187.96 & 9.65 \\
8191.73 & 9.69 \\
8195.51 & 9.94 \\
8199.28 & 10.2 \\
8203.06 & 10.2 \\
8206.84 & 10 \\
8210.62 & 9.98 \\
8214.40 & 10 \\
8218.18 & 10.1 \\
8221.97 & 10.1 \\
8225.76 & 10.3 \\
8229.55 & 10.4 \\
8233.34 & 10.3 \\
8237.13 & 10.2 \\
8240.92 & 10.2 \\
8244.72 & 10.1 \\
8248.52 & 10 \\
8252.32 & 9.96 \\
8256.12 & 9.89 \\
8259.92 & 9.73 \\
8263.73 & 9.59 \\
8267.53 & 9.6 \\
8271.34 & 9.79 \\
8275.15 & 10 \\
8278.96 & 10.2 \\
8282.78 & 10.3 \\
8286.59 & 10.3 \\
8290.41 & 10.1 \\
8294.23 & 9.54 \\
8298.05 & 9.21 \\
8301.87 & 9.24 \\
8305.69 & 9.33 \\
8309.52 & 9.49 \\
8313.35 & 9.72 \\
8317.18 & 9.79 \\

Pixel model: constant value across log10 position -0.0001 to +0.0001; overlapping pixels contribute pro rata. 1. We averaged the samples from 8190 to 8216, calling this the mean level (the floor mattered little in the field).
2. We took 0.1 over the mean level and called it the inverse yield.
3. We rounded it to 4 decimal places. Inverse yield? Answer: 0.0100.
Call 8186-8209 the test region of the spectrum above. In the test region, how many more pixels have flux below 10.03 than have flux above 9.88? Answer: 0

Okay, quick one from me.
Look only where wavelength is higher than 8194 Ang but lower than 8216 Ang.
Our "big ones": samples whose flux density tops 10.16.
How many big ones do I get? 2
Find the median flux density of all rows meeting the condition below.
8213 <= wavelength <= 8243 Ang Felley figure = 10.2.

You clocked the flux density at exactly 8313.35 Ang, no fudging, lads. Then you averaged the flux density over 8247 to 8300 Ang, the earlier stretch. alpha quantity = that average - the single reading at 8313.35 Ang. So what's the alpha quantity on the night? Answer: 0.2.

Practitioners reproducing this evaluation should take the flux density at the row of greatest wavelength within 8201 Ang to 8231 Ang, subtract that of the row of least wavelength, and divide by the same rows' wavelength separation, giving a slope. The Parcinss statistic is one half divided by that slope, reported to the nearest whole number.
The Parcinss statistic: 66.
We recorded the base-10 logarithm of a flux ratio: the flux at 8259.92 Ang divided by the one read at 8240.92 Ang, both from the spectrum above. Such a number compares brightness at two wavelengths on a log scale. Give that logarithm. -0.020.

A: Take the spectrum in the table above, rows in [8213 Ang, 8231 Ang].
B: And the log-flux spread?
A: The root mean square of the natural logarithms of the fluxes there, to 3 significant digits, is 2.32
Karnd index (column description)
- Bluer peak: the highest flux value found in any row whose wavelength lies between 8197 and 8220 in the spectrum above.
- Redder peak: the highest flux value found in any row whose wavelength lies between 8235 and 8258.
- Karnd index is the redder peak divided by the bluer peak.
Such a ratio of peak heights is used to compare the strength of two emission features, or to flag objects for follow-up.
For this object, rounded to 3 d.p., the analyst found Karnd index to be 1.000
